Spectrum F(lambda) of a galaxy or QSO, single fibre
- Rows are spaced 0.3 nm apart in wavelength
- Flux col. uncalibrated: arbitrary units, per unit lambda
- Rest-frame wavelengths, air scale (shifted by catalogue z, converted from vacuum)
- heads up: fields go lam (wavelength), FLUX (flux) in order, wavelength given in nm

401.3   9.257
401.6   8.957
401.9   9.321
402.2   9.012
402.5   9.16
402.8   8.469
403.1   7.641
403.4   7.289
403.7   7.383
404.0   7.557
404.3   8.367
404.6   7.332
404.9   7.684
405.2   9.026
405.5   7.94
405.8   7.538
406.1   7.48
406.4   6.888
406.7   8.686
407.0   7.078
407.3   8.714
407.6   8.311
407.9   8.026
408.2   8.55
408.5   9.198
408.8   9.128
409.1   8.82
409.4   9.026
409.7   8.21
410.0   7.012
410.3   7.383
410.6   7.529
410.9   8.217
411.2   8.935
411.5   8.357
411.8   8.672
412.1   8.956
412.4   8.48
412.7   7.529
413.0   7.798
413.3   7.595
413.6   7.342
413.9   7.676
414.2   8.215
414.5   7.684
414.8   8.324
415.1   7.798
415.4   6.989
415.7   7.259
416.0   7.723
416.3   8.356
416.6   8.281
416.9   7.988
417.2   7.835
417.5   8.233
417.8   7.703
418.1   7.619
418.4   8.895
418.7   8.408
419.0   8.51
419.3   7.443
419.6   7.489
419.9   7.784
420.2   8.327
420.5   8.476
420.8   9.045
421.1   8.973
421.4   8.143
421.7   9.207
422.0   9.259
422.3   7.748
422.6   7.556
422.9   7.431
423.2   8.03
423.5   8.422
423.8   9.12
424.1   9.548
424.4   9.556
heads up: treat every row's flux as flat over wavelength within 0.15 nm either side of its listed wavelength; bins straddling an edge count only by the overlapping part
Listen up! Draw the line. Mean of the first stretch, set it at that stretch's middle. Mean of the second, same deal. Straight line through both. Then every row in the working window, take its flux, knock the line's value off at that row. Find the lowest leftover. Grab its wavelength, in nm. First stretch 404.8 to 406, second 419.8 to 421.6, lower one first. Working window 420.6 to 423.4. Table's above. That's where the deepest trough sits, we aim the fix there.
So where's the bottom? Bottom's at 422.9 nm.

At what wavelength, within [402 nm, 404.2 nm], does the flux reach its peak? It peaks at 402.5 nm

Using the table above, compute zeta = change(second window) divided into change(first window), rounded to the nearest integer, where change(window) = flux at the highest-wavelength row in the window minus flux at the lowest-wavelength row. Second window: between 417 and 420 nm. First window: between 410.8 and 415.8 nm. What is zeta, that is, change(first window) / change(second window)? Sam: 19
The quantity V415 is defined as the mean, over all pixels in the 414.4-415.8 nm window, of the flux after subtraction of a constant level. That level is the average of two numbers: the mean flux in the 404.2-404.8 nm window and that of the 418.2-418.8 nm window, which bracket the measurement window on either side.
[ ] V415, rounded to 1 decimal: -0.6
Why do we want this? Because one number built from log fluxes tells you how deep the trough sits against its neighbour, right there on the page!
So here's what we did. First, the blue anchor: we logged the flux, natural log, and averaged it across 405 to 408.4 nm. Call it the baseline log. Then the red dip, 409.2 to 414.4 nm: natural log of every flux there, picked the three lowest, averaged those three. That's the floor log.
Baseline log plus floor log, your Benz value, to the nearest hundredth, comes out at 4.06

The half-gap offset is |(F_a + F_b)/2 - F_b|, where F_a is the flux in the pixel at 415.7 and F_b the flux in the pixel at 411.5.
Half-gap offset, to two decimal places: 0.55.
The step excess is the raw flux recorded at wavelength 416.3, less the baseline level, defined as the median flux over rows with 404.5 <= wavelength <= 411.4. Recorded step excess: 0.1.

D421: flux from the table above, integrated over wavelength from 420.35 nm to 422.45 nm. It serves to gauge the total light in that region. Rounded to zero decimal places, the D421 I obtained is 18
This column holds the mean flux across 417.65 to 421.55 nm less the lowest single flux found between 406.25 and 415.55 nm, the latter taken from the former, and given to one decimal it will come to 1.3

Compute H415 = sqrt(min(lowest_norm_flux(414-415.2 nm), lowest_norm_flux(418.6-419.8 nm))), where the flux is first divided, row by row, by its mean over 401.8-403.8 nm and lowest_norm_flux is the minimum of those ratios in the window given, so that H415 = 0.946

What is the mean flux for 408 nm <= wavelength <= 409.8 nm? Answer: 8.82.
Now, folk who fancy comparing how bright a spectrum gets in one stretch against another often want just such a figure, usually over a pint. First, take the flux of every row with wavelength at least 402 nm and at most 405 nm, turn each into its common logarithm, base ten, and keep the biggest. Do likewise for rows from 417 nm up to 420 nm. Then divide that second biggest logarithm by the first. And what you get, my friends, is 0.99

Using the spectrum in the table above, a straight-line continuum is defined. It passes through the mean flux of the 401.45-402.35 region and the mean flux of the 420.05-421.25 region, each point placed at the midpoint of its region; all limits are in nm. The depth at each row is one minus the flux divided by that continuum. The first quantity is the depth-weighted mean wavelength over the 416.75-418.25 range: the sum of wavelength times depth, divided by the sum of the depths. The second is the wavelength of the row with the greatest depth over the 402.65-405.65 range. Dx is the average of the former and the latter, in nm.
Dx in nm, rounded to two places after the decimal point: 410.48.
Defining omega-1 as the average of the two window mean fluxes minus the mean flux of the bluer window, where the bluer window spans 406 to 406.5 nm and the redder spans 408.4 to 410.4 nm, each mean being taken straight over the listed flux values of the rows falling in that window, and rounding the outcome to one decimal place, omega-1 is 0.6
